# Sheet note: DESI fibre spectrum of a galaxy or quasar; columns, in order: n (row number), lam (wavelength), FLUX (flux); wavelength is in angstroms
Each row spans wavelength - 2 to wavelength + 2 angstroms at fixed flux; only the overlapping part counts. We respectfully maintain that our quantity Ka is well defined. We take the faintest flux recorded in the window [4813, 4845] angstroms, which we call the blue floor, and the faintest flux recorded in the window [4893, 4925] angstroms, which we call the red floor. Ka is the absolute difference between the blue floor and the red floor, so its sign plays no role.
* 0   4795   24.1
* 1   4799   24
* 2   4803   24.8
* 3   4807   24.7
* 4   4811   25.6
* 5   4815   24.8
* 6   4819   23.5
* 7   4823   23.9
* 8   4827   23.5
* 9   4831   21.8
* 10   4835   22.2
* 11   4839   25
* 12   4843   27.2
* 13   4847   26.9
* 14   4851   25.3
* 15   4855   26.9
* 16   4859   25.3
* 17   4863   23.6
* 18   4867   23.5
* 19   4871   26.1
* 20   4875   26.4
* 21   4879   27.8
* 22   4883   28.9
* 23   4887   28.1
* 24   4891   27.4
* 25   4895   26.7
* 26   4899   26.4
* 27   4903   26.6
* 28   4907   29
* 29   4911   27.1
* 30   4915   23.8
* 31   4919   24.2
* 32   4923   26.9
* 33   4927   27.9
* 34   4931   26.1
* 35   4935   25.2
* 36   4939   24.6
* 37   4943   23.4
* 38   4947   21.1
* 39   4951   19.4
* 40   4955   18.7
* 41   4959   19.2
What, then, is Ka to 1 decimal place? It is 2.0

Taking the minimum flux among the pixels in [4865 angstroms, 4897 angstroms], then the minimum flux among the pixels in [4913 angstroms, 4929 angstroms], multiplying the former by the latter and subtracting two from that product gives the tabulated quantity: 557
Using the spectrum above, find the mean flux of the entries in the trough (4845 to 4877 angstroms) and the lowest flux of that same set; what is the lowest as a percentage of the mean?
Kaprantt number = 92.2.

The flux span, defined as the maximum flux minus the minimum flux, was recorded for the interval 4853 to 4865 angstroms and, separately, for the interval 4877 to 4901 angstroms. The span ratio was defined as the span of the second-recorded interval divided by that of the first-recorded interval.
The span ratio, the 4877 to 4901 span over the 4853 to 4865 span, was 0.76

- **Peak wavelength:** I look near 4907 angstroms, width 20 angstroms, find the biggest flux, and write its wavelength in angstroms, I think 4907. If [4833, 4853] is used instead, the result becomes 4843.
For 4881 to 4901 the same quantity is 4883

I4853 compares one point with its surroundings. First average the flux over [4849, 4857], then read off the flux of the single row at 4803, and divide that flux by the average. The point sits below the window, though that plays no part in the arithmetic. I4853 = 0.95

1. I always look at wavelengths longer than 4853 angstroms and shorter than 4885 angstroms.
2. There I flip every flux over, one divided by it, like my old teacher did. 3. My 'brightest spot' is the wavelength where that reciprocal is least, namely 4883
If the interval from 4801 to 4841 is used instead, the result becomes 4811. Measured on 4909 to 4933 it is 4927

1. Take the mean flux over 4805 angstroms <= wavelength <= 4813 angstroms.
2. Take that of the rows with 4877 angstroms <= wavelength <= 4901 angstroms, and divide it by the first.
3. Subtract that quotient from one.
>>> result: -0.10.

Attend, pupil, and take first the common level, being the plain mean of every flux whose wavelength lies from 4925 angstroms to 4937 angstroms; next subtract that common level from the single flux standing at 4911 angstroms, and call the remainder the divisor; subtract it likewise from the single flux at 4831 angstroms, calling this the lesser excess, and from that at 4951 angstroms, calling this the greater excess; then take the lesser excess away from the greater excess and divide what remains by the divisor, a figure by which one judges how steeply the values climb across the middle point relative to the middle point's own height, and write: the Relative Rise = -3.4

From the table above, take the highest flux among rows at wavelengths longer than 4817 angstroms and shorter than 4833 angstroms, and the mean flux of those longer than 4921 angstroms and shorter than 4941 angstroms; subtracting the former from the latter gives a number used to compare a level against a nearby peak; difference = 2.2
